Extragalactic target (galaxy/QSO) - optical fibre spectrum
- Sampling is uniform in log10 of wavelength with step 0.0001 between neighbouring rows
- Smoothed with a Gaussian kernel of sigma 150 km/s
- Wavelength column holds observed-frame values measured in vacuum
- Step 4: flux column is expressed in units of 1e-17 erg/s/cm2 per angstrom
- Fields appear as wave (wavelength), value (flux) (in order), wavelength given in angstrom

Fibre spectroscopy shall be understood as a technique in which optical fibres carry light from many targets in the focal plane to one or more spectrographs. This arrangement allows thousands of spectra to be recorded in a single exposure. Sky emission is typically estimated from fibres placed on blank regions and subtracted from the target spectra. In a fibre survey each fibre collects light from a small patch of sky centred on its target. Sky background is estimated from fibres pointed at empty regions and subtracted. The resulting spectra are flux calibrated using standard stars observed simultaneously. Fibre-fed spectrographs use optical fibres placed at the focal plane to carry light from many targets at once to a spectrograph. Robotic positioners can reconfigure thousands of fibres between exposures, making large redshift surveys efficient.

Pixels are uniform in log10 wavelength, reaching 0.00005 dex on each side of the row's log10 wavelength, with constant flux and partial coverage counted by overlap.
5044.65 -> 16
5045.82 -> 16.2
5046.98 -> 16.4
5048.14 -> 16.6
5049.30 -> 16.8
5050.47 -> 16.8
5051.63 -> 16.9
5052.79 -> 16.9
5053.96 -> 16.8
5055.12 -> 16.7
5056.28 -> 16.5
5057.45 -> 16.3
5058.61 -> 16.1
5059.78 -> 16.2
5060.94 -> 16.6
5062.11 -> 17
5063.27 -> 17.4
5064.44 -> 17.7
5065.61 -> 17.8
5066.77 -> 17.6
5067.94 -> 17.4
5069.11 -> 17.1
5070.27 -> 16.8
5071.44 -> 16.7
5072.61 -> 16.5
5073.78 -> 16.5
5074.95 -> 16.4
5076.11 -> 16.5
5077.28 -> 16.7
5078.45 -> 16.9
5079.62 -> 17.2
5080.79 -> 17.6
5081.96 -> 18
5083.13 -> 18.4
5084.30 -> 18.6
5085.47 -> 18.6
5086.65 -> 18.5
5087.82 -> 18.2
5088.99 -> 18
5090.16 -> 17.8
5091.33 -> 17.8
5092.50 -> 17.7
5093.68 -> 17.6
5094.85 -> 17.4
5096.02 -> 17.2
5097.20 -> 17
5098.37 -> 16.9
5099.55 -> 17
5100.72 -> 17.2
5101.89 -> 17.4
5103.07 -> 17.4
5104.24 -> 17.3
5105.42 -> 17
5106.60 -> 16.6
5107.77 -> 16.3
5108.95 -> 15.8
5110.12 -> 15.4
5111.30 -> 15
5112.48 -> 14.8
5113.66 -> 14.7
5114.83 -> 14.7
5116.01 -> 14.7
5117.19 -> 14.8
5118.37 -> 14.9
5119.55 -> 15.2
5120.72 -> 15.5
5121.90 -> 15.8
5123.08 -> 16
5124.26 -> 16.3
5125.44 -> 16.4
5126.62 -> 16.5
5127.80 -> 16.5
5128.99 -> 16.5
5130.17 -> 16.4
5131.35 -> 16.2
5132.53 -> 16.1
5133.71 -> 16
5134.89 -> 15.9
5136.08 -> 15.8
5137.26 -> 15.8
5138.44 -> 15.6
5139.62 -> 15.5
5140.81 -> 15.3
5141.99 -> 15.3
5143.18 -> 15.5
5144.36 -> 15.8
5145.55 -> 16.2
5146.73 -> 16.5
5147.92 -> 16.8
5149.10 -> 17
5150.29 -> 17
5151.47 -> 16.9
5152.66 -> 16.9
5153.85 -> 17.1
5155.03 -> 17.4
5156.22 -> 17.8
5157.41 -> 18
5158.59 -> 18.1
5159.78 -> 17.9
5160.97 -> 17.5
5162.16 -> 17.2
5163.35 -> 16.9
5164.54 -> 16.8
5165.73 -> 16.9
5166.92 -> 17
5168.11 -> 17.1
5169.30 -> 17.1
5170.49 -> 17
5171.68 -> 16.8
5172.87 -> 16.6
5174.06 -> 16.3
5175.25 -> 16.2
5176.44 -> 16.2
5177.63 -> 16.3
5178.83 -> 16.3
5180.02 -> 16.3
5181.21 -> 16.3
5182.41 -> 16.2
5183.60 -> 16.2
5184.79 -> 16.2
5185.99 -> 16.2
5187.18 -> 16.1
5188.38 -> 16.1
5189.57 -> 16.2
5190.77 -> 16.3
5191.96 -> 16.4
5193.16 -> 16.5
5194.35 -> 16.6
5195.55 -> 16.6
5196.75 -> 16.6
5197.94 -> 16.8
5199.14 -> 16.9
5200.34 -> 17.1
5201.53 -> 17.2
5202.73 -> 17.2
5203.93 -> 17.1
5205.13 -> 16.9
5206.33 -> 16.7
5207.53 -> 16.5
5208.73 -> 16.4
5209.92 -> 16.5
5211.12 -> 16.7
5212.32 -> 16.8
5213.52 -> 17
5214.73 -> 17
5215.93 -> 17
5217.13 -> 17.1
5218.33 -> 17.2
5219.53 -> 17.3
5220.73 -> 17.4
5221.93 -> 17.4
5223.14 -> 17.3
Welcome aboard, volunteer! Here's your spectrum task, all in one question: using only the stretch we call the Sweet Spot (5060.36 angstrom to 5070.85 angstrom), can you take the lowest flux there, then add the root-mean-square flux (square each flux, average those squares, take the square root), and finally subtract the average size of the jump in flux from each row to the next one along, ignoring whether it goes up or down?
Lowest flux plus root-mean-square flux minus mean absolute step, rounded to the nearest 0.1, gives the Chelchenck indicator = 33.6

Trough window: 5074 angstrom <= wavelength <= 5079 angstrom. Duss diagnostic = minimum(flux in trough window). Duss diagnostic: 16.4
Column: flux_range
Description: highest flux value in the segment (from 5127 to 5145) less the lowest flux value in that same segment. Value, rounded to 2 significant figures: 1.2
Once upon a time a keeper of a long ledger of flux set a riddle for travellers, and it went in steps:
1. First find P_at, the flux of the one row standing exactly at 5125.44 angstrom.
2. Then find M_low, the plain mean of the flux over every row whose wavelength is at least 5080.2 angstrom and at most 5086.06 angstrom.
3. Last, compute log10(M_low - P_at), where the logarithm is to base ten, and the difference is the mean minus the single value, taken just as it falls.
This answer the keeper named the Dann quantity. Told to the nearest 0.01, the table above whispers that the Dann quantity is 0.26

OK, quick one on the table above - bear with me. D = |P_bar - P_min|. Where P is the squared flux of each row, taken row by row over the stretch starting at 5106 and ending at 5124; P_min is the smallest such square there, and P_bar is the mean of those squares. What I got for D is 20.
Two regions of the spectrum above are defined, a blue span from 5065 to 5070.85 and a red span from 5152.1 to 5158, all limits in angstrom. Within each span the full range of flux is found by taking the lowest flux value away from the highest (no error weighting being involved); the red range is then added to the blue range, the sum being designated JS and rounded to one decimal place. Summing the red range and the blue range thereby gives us 2.1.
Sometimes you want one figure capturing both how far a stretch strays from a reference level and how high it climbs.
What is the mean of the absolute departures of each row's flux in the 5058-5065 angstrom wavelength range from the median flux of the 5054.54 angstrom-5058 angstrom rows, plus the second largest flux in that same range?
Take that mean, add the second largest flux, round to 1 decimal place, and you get 18.0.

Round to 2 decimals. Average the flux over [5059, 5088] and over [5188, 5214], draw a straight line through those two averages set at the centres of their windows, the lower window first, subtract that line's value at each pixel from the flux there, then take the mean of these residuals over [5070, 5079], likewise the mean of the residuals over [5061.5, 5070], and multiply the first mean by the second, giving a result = -0.05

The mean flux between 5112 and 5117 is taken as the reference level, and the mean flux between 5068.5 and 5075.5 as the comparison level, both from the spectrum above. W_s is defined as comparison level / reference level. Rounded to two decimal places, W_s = 1.13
